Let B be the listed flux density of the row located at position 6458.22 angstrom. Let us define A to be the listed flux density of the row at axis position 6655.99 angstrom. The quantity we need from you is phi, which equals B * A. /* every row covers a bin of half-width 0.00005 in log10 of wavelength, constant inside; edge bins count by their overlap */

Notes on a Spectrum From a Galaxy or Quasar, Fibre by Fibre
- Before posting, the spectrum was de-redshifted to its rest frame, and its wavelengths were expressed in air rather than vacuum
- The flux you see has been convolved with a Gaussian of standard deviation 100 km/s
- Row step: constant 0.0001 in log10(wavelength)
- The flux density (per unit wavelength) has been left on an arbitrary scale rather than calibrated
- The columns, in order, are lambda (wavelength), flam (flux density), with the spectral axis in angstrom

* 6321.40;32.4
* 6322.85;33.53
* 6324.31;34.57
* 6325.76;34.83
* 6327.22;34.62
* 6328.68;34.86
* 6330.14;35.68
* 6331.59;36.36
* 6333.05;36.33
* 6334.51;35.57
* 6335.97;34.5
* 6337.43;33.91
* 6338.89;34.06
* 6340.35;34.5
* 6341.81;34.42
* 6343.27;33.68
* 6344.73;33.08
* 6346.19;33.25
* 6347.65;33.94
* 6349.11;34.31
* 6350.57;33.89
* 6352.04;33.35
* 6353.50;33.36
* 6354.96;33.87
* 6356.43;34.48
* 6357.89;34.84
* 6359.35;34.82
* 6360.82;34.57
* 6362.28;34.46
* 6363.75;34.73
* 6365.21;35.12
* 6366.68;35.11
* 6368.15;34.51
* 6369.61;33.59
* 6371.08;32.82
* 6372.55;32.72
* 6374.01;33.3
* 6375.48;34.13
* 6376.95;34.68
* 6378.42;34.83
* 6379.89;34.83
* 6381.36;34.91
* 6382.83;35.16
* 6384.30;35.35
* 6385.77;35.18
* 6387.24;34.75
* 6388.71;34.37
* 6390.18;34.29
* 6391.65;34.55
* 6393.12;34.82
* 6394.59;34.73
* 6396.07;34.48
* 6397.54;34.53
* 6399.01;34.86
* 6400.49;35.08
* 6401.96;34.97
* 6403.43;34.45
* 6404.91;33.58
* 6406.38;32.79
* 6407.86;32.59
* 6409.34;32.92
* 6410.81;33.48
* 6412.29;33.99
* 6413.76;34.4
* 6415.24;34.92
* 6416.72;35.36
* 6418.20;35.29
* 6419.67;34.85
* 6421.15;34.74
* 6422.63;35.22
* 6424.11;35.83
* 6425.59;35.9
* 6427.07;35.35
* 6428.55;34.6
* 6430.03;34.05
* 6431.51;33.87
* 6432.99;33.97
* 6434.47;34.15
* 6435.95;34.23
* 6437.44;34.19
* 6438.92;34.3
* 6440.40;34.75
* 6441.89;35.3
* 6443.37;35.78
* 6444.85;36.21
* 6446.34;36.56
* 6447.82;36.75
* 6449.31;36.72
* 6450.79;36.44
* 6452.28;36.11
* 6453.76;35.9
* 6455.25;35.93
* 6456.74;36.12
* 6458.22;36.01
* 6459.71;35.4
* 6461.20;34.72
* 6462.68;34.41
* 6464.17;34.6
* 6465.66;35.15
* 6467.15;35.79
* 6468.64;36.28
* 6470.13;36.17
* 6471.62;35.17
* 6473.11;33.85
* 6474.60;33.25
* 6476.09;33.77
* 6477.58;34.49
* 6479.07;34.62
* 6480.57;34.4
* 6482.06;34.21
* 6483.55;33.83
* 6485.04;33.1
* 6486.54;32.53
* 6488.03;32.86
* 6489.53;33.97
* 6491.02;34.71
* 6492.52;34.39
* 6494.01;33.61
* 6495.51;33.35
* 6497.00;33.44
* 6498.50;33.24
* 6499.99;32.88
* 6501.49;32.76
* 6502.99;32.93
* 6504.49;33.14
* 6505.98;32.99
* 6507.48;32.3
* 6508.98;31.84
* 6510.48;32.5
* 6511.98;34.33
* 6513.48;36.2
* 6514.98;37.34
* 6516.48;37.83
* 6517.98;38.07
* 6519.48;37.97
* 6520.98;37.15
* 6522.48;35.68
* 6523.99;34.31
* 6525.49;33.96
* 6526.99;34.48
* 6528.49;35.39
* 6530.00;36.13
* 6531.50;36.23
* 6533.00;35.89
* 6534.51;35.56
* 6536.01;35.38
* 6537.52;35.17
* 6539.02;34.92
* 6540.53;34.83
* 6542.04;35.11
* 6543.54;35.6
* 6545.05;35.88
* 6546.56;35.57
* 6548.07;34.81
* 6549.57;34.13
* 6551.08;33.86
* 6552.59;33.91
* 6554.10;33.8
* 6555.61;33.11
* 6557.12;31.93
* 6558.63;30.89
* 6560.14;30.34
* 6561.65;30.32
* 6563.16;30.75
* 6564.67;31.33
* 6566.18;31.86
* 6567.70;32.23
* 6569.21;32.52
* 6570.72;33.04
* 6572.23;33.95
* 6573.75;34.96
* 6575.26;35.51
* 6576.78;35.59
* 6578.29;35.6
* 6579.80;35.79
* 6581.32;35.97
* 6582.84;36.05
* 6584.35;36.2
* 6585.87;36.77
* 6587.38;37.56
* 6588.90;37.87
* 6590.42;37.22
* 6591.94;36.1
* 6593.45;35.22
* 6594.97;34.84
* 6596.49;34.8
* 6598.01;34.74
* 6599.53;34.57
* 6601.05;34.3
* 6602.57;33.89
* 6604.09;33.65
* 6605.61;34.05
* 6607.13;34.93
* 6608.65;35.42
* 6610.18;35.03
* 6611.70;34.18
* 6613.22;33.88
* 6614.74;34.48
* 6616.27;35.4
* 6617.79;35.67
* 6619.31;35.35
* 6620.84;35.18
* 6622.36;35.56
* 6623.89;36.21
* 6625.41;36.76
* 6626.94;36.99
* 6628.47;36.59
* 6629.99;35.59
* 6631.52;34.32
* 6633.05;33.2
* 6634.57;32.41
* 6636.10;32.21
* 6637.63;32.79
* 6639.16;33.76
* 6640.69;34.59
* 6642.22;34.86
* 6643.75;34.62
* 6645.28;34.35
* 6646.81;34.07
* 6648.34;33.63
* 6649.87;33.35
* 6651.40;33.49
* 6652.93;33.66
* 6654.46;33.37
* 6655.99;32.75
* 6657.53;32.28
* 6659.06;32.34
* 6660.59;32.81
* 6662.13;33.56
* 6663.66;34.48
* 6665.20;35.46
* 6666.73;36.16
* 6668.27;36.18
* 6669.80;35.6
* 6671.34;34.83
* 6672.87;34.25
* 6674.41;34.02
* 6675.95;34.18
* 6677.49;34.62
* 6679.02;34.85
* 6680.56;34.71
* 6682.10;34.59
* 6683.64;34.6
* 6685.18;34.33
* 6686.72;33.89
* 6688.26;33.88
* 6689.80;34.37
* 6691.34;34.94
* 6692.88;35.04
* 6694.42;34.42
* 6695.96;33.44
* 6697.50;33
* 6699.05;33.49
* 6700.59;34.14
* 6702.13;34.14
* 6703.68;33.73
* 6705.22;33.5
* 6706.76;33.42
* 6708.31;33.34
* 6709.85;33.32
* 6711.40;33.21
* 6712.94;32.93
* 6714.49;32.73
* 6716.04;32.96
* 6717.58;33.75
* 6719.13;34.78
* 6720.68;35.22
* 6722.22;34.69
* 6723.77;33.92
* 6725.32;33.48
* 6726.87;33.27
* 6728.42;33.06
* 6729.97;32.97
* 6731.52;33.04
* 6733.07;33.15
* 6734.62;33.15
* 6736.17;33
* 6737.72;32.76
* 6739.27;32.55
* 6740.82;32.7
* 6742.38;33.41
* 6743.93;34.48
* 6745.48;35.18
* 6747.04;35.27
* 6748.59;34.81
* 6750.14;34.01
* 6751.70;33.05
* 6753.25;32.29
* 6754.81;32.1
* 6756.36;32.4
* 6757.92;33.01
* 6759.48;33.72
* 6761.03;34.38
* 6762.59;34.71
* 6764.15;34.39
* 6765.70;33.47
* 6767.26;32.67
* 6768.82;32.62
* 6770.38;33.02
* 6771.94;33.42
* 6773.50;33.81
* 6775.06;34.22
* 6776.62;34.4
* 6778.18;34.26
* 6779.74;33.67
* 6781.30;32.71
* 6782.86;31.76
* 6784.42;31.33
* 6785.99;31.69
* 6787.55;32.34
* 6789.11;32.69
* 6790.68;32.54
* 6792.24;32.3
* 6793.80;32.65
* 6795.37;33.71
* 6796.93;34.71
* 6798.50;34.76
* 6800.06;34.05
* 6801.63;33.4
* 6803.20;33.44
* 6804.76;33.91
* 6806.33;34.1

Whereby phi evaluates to 1179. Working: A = 32.75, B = 36.01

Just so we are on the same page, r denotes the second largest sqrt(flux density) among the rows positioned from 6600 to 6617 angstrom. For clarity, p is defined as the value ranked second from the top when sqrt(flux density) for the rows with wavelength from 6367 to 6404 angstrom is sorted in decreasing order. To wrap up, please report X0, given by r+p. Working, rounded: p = 5.93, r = 5.95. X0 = 11.9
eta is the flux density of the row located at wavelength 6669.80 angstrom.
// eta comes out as 35.6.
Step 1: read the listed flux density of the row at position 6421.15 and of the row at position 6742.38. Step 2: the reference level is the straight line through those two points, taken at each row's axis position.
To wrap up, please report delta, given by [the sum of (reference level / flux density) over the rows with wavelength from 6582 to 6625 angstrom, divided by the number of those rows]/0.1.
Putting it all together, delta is 9.6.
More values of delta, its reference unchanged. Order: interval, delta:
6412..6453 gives 9.9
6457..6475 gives 9.9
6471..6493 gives 10.2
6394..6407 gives 10.1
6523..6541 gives 9.7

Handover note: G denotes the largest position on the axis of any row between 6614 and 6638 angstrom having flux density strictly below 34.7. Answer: 6637.63 angstrom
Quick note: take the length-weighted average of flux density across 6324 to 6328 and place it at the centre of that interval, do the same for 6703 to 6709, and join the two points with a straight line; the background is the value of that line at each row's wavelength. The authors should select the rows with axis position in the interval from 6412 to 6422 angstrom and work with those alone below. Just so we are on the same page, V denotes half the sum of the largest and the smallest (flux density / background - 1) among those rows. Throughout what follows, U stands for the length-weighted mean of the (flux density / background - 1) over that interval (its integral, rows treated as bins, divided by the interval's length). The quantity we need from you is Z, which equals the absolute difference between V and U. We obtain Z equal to 0.0048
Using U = 0.012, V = 0.008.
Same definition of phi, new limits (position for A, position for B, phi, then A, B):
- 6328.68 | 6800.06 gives 1187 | 34.86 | 34.05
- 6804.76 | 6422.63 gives 1194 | 33.91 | 35.22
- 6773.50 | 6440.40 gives 1175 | 33.81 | 34.75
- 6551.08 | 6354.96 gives 1147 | 33.86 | 33.87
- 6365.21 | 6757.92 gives 1159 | 35.12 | 33.01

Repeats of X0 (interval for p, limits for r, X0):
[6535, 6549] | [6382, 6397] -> 11.9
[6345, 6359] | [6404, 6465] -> 11.9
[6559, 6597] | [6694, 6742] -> 12.0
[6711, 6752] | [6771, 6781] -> 11.8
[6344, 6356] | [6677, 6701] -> 11.7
